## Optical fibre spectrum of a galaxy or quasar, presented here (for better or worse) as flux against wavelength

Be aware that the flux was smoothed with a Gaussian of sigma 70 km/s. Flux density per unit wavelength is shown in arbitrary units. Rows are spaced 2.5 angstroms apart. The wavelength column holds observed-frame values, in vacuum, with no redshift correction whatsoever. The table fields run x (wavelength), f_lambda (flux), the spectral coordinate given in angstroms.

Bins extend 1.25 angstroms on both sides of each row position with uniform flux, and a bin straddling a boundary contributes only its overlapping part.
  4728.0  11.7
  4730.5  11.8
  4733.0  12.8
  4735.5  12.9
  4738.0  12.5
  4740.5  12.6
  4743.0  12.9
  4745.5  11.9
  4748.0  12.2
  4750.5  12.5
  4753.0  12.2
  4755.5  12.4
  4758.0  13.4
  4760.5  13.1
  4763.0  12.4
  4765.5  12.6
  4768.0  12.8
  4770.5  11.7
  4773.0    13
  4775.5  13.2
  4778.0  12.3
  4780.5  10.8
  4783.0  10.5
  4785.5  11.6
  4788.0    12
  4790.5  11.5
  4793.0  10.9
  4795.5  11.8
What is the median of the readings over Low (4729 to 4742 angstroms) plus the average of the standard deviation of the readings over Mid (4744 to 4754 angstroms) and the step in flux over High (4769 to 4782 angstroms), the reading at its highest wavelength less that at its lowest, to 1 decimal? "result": 12.3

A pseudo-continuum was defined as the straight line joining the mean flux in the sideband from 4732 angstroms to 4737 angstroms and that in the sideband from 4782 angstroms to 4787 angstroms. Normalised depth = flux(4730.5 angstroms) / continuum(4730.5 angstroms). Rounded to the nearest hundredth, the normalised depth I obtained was 0.91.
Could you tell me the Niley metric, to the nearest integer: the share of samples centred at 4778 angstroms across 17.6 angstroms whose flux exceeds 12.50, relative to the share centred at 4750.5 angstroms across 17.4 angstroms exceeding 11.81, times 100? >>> 29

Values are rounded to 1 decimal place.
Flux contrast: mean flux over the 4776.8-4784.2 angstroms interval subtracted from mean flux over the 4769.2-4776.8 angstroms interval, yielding 1.4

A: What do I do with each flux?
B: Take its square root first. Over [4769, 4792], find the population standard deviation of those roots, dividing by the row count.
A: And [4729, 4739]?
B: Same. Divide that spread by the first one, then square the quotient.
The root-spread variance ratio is 0.25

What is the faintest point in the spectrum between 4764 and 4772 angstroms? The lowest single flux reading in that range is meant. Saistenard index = 11.7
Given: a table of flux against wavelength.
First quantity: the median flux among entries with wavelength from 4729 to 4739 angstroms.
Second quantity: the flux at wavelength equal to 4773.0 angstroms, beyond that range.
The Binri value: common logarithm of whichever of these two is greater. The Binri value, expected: 1.11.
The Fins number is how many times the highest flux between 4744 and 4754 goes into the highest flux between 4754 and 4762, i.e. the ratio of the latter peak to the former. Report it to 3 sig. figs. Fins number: 1.07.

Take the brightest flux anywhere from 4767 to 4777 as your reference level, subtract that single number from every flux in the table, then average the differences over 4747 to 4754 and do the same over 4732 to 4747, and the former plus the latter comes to -1.50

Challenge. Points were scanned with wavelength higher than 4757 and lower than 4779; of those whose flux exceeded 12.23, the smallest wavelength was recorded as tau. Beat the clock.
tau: 4758.0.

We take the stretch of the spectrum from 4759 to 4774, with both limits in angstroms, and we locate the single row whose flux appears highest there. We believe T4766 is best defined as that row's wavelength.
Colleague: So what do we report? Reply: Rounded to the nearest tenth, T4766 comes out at 4760.5 angstroms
